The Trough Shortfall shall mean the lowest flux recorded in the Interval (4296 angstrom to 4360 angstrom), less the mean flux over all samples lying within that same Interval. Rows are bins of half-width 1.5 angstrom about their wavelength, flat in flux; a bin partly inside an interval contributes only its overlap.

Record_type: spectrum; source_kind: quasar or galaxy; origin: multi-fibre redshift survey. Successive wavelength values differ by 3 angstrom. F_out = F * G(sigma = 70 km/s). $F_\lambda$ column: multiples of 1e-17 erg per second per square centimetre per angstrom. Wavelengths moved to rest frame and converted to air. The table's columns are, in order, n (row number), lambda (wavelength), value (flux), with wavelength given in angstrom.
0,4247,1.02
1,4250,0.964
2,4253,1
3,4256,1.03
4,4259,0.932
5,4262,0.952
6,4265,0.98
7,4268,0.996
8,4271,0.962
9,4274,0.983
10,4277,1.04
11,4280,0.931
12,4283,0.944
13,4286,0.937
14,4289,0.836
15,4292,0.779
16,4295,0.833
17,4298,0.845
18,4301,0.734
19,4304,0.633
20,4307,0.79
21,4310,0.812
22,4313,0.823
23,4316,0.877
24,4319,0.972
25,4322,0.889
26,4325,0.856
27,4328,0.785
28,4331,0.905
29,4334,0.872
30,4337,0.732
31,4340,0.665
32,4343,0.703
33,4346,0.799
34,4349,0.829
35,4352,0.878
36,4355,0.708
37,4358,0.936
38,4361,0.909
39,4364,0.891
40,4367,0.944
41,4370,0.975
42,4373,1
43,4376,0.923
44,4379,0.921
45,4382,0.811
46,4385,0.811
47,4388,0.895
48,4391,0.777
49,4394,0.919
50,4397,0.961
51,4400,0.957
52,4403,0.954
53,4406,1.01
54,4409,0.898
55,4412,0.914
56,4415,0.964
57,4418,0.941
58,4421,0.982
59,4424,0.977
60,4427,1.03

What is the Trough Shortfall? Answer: -0.18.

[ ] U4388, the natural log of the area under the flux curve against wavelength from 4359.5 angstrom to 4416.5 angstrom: 4.0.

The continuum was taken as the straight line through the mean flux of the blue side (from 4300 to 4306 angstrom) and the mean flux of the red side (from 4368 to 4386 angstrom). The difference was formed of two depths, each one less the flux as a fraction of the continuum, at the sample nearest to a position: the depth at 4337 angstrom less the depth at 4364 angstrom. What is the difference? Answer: 0.10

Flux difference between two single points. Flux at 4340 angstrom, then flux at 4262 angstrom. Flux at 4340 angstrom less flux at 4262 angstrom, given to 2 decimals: -0.29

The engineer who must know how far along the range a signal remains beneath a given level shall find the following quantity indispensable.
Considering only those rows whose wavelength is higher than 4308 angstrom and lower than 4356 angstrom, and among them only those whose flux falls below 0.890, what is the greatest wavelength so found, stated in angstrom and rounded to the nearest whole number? 4355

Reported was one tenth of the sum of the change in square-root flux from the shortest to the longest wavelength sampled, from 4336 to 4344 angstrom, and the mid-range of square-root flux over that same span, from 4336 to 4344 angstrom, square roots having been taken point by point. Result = 0.082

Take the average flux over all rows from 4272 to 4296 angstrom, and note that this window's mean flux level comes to 0.91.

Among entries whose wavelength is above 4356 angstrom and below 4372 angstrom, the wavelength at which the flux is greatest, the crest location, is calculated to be 4370 angstrom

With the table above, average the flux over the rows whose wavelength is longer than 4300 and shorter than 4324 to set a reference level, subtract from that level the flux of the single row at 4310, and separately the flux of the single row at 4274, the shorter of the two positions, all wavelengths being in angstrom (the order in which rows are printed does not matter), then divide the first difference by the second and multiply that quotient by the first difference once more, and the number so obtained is 0.0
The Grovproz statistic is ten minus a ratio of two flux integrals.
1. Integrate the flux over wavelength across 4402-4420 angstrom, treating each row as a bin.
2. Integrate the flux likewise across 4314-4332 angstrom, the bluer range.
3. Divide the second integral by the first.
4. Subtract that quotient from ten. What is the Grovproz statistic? 9.07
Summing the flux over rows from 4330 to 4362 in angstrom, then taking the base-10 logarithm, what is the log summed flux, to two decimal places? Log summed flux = 0.95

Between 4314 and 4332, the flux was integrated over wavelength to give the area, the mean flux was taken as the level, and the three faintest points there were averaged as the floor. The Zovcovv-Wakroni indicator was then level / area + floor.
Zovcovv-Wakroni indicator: 0.89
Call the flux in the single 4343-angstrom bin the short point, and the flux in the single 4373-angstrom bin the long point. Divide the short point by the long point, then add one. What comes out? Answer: 1.70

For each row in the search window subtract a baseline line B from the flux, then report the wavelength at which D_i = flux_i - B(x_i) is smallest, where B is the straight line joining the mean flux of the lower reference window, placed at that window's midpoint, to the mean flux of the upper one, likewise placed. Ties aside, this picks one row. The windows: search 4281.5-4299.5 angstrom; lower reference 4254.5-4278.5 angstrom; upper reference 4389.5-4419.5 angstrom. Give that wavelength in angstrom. 4292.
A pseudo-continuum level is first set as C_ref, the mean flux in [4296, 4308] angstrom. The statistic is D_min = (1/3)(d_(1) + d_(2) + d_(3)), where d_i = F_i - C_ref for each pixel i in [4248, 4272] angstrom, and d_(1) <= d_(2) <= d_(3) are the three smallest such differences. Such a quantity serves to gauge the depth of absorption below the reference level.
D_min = 0.20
